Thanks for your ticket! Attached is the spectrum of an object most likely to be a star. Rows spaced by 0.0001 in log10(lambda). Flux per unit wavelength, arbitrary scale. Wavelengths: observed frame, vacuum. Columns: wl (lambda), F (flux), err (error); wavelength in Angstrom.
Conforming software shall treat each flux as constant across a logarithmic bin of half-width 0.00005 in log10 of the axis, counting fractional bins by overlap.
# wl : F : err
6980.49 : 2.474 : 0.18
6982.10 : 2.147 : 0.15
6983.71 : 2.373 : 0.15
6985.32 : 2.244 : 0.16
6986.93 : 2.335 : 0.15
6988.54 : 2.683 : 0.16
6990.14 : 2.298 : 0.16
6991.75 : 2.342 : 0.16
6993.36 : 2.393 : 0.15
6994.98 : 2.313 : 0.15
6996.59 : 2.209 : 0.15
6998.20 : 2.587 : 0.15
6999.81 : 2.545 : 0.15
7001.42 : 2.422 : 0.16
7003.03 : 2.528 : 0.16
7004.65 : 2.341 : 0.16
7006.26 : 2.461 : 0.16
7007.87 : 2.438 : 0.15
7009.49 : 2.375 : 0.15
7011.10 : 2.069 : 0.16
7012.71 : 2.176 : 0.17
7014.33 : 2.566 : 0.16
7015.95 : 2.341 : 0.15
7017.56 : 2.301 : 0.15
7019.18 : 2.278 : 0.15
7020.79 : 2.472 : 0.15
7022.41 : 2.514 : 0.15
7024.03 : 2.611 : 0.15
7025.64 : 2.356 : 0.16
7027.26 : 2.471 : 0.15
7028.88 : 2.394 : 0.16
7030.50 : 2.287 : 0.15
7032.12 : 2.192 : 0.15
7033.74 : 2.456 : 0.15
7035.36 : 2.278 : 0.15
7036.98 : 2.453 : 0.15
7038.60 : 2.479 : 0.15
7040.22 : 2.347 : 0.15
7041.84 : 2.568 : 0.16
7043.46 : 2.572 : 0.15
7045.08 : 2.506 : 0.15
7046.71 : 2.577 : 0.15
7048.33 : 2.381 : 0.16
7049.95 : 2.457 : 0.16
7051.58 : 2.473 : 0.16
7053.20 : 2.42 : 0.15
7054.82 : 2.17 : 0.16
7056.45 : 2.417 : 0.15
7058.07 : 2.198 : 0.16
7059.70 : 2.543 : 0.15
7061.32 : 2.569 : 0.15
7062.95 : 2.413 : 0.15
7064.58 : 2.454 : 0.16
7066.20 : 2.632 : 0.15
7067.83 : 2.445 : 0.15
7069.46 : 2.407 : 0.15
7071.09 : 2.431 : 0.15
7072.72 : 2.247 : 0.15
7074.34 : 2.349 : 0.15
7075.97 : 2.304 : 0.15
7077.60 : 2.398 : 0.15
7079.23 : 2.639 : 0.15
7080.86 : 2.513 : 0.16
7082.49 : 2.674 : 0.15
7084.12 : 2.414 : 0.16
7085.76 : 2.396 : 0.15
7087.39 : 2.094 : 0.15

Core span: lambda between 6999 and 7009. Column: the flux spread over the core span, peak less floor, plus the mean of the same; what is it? 2.66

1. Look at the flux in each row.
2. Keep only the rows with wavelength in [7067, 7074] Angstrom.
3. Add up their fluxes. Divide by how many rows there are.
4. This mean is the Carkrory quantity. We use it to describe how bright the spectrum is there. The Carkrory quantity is 2.38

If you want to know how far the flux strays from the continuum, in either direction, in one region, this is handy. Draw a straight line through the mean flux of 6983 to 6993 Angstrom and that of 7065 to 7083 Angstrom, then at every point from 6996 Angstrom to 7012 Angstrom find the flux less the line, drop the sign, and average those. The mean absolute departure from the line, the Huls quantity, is 0.121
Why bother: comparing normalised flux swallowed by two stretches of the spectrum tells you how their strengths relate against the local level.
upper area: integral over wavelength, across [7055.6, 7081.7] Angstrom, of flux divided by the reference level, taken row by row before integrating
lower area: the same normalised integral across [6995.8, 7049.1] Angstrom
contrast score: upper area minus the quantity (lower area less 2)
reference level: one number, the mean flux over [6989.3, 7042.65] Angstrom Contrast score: -25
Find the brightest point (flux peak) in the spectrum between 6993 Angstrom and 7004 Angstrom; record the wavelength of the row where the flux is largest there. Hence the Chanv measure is 6998.20 Angstrom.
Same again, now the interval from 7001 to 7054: 7024.03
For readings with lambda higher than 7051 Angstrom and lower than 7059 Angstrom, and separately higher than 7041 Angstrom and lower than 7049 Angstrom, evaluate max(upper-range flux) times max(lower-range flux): 6.37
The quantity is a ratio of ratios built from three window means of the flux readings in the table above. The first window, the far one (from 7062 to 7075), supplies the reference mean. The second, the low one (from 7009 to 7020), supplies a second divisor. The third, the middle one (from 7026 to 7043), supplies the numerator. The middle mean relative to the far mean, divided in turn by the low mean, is 0.429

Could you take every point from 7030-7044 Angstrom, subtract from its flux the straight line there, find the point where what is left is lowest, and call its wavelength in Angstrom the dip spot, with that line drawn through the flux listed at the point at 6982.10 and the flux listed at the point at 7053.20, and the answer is 7032.12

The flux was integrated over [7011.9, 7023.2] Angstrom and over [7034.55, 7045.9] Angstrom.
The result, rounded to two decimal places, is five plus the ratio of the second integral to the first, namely 6.04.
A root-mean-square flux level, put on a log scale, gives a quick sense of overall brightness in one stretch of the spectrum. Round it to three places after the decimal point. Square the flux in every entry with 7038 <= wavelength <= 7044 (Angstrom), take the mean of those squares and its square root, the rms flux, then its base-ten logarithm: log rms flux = 0.397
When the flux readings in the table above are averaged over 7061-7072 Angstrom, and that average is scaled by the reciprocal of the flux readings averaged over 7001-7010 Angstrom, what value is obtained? 1.02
